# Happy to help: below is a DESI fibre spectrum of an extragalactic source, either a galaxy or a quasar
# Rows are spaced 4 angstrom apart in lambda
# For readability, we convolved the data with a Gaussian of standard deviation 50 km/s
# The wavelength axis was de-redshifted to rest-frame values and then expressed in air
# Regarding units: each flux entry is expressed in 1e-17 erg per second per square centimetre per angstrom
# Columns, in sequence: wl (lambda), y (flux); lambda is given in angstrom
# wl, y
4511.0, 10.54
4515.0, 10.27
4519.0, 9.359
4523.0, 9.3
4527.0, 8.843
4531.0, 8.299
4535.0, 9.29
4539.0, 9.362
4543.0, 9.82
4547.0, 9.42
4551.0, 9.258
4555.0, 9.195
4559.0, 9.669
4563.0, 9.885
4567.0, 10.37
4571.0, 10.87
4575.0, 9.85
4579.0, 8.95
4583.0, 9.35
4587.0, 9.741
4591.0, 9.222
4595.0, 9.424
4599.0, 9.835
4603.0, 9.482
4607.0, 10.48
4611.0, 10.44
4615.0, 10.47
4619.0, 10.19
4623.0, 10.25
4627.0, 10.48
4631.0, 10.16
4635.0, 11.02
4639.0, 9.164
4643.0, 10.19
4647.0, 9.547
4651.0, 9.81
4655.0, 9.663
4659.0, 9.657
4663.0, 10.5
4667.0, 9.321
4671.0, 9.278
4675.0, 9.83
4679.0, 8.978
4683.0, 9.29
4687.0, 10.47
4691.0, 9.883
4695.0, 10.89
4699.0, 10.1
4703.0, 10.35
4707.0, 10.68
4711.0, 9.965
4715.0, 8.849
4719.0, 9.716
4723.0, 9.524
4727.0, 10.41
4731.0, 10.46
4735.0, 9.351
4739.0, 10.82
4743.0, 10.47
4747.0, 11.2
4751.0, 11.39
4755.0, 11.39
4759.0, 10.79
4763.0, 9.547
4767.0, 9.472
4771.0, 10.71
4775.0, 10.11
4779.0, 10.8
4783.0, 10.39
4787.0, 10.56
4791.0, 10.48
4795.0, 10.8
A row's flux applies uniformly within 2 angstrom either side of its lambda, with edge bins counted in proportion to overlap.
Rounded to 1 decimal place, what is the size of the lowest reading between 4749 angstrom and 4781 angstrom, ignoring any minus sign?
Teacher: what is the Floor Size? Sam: 9.5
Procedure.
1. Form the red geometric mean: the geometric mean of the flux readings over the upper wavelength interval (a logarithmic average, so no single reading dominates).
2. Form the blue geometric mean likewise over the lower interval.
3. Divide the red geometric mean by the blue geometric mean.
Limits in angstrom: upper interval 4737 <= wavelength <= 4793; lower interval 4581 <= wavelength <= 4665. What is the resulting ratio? 1.06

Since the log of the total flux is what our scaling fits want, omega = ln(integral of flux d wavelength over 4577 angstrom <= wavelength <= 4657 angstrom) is 6.67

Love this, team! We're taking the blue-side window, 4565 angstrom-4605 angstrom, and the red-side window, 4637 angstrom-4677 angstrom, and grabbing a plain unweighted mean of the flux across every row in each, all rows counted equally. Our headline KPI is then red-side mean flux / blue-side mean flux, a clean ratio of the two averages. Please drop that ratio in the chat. 1.00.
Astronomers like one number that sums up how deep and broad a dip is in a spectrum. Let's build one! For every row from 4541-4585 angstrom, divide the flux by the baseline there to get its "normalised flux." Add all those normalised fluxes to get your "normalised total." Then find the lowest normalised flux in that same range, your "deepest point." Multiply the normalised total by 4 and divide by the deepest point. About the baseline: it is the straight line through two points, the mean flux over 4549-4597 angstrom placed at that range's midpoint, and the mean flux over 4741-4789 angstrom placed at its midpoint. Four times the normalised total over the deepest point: 48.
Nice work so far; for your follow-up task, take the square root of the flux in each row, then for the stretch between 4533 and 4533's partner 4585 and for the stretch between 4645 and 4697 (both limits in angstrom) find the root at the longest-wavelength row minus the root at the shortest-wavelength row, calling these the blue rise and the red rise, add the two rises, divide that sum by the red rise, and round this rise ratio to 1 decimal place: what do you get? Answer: 1.0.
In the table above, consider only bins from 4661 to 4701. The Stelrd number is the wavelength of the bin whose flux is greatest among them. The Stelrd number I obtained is 4695.0 angstrom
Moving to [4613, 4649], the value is 4635.0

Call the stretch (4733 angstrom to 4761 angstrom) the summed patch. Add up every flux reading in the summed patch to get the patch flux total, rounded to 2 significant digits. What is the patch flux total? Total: 75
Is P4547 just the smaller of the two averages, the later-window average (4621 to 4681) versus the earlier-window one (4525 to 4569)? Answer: 9.4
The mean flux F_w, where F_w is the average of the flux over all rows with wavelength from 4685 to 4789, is 10.32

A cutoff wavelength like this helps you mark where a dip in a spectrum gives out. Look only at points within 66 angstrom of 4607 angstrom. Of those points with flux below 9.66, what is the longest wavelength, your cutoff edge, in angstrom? 4671.0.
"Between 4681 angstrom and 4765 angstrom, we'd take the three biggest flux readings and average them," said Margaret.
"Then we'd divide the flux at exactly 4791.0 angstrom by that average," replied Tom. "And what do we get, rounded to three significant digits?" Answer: 0.925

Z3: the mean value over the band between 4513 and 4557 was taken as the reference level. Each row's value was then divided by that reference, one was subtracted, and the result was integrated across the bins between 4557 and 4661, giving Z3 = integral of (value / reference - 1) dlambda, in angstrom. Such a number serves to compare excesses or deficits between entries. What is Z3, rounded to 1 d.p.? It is 6.9 angstrom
